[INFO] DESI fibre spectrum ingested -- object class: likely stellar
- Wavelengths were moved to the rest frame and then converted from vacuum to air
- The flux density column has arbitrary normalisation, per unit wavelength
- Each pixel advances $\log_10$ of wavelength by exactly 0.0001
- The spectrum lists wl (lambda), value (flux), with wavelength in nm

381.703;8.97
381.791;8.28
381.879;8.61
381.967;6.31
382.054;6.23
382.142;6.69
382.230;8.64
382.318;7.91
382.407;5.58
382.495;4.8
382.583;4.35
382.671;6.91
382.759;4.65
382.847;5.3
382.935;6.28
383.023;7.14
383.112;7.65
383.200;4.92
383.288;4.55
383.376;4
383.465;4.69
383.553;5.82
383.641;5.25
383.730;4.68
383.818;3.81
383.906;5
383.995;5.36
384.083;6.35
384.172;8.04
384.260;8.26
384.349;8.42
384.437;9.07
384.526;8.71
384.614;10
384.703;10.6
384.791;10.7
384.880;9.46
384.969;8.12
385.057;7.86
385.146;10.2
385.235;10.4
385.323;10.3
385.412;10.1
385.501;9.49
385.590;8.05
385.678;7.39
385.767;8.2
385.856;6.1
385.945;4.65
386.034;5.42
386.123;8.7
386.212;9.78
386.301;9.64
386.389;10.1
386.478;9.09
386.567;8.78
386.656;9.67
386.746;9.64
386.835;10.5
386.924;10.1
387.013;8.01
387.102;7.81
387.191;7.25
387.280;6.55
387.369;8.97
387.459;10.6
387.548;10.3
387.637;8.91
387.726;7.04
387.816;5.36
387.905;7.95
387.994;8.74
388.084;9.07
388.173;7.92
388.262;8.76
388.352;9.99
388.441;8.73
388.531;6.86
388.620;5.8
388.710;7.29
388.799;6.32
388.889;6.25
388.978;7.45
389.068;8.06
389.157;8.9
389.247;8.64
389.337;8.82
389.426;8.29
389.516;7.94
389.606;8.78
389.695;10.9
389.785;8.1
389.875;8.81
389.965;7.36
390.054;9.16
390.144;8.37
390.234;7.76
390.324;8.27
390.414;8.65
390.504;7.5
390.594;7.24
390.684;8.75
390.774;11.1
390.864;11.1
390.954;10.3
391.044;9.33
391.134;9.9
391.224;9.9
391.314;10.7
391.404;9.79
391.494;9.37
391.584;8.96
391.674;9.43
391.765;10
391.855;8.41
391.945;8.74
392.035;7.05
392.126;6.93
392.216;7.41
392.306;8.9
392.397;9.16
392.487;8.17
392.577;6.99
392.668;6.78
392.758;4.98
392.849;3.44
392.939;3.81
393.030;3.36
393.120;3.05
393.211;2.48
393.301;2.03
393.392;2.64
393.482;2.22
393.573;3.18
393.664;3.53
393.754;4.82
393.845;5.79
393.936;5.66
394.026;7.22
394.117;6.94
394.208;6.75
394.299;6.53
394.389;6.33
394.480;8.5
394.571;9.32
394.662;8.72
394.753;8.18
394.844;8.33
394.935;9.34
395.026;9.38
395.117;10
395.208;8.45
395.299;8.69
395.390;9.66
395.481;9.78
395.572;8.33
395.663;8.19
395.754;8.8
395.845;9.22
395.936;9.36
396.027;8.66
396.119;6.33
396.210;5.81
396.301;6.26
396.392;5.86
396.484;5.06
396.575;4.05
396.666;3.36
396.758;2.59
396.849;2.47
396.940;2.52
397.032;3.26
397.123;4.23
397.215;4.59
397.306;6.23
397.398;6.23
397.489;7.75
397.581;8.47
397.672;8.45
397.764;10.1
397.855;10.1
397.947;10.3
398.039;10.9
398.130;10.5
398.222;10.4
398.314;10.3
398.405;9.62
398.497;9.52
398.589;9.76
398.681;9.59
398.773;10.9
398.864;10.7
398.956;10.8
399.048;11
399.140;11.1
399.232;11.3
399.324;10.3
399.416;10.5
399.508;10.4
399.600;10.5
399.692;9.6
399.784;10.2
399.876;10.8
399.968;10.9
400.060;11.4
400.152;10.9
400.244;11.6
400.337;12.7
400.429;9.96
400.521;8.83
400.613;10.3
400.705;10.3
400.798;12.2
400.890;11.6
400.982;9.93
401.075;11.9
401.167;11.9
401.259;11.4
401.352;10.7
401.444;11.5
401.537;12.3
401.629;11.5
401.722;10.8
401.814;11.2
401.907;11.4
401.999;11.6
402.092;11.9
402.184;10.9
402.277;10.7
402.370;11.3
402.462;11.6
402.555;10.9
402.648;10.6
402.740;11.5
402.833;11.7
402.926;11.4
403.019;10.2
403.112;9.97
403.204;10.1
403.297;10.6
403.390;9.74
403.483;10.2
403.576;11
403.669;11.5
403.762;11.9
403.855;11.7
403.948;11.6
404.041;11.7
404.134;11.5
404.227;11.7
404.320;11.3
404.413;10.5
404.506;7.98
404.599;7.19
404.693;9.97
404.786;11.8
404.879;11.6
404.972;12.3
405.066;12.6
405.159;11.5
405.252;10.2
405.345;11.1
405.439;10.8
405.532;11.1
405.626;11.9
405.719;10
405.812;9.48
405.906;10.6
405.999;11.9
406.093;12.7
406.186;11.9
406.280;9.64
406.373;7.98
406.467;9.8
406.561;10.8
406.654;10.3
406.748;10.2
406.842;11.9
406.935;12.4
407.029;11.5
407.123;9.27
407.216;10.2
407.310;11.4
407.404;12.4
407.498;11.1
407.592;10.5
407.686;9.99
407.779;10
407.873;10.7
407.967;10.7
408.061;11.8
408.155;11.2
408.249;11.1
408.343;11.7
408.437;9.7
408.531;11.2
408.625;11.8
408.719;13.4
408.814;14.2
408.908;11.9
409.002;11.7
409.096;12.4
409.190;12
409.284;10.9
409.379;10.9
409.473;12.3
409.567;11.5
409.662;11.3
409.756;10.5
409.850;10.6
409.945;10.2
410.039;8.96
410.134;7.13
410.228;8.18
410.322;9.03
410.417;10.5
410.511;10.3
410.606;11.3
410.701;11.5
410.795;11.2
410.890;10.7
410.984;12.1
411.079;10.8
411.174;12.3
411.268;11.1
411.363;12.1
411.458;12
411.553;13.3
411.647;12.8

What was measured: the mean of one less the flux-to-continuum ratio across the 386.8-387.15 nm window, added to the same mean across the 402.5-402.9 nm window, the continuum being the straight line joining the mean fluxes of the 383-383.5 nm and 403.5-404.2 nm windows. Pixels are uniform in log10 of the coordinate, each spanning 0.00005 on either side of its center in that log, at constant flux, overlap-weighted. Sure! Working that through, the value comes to -0.4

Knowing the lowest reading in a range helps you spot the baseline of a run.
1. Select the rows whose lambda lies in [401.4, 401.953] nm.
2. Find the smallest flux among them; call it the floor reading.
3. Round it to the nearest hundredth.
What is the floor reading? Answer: 10.80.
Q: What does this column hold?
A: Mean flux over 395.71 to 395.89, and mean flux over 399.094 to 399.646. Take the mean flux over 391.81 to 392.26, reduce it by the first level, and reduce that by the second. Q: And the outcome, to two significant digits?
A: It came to -12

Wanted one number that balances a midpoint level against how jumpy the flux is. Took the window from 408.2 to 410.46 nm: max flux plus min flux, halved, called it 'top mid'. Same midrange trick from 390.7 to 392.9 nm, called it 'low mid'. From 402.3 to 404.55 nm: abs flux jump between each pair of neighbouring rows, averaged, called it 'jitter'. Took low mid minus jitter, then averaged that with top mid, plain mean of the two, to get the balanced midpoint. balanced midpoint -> 8.7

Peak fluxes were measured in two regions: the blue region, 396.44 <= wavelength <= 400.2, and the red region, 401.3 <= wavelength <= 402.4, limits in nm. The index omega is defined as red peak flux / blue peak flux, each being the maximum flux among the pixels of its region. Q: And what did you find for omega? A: 1.08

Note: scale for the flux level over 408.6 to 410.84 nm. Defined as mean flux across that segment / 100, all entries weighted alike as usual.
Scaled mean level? 0.110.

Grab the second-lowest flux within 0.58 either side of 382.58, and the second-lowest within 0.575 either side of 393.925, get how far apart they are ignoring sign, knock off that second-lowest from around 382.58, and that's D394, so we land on -2.6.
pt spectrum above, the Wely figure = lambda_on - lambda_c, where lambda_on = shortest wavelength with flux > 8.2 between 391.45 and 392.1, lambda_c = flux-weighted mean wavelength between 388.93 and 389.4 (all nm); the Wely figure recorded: 2.33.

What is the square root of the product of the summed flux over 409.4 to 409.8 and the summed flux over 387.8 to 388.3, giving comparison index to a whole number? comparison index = 47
